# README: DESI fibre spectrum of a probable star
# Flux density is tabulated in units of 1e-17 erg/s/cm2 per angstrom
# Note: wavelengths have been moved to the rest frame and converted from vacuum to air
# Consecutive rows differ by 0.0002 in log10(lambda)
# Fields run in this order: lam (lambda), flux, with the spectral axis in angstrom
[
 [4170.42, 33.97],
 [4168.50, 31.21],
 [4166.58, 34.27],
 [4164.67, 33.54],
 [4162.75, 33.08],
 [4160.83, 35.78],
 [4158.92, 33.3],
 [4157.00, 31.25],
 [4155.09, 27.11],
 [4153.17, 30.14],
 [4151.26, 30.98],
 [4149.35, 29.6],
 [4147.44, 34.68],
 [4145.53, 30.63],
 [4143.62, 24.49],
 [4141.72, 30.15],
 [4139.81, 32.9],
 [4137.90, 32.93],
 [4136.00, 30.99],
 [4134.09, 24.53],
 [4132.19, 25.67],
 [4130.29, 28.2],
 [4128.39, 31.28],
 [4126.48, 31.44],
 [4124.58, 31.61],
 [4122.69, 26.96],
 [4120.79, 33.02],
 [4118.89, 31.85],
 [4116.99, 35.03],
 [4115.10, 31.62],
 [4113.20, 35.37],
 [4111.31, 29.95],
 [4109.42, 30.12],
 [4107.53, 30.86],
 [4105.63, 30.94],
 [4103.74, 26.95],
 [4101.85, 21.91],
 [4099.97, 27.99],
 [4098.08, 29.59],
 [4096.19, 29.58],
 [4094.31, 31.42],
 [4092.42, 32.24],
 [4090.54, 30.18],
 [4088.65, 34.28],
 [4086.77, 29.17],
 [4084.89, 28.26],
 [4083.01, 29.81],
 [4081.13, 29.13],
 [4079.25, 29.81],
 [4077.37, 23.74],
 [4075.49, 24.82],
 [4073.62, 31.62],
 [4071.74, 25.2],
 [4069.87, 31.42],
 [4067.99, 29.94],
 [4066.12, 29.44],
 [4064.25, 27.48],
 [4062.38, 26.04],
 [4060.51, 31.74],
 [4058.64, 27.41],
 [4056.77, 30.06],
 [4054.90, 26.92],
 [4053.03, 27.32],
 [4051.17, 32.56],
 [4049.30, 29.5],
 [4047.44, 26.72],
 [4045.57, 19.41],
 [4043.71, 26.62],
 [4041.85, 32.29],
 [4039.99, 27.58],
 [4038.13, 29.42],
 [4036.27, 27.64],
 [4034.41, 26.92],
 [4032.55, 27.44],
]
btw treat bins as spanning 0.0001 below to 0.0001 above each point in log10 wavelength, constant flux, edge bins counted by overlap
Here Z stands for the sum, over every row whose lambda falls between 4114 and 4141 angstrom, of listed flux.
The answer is 428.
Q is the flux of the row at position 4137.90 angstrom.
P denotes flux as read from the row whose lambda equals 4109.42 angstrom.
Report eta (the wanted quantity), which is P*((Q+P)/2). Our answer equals 950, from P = 30.12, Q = 32.93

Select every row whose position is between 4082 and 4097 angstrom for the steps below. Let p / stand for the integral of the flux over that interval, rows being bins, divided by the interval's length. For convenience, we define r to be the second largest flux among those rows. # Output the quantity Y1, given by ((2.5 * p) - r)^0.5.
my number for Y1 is 6.66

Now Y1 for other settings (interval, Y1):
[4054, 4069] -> 6.44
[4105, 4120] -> 6.70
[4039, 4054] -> 6.09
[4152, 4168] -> 6.81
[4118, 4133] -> 6.58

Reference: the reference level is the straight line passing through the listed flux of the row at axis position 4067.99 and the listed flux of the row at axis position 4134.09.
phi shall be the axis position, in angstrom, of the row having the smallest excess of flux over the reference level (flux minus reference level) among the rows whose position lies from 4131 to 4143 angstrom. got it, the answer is 4134.09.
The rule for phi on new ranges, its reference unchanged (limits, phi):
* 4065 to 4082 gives 4077.37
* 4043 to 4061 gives 4045.57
